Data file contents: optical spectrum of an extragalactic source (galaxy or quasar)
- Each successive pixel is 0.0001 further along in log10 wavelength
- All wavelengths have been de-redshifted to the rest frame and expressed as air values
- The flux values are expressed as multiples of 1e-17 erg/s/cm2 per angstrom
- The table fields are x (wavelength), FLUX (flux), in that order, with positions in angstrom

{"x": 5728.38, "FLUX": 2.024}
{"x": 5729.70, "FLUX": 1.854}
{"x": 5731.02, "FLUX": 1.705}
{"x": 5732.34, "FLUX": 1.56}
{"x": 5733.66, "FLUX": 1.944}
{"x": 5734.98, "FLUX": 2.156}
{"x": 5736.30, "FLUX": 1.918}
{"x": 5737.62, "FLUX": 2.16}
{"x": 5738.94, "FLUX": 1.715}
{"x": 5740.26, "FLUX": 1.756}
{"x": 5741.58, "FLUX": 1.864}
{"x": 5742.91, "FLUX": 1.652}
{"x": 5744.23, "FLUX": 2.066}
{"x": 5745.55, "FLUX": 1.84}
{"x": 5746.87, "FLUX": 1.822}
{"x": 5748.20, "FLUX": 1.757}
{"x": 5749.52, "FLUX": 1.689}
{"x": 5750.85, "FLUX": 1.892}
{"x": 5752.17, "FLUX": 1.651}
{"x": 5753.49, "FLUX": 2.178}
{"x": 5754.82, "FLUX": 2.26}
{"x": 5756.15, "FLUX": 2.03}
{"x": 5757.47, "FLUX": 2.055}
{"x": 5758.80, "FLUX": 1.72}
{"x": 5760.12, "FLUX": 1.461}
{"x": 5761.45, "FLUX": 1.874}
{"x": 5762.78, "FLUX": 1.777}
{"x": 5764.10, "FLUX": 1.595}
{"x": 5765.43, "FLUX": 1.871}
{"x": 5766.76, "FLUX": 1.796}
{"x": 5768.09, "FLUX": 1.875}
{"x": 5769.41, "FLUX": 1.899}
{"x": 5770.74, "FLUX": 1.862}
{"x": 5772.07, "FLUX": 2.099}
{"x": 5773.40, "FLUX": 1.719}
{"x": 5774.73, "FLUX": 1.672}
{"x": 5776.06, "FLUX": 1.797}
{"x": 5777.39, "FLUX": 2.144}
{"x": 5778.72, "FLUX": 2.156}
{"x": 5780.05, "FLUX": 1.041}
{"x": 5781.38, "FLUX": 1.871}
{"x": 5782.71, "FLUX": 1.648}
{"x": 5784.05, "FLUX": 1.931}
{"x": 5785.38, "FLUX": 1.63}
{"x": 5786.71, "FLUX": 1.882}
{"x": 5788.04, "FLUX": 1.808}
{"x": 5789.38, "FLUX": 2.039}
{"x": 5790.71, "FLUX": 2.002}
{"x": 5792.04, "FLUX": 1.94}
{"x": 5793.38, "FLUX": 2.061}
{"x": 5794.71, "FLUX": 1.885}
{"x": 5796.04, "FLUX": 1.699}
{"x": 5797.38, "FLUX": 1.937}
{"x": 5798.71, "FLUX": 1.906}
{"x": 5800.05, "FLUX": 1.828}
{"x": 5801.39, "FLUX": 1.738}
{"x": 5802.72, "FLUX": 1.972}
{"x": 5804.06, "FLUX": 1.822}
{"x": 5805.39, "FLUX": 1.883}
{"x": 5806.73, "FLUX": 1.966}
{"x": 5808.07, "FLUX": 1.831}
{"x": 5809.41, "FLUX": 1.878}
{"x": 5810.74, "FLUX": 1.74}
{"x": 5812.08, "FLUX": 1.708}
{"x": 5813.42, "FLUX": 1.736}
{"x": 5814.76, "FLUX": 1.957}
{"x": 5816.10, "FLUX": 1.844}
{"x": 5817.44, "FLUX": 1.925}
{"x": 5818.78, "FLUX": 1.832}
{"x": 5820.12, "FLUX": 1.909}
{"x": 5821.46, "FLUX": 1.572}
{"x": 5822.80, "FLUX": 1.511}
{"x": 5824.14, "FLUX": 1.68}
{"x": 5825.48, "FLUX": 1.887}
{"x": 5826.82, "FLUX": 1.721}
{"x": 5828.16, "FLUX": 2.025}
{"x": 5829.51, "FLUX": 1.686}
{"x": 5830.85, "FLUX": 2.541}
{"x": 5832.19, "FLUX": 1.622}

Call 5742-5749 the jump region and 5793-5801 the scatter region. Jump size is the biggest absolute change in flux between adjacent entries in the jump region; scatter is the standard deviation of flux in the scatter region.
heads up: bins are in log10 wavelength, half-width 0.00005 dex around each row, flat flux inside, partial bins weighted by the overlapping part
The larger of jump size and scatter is 0.41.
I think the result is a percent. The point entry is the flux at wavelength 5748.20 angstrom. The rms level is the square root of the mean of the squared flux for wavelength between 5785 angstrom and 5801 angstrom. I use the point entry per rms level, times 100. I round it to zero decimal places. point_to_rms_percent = 93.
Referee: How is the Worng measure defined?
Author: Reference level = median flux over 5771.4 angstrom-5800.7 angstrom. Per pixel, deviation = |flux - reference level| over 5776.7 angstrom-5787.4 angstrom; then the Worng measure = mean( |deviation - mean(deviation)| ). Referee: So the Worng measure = 0.17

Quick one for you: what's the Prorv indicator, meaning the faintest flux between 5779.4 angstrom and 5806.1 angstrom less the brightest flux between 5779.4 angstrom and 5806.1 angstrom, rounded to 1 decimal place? -1.0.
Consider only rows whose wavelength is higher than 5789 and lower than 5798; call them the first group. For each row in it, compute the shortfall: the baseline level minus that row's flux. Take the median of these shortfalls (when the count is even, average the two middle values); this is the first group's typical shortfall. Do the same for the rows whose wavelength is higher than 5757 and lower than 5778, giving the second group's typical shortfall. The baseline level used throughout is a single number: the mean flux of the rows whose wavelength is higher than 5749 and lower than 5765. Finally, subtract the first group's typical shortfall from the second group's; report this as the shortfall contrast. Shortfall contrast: 0.11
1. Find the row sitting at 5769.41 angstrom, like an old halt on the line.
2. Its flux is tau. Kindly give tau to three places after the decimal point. 1.899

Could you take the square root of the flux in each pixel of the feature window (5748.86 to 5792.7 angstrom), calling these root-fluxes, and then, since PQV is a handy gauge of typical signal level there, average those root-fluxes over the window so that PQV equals 1.355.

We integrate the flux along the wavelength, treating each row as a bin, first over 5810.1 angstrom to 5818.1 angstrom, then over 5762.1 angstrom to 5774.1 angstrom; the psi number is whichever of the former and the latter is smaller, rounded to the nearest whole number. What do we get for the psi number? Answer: 15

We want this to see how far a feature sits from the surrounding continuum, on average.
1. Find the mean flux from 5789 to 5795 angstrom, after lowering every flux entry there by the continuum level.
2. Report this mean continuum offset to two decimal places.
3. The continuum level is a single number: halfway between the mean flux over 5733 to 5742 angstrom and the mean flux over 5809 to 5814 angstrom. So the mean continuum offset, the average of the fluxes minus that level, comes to 0.14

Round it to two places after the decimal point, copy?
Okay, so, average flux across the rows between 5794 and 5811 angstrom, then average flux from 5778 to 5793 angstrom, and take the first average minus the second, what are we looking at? 0.04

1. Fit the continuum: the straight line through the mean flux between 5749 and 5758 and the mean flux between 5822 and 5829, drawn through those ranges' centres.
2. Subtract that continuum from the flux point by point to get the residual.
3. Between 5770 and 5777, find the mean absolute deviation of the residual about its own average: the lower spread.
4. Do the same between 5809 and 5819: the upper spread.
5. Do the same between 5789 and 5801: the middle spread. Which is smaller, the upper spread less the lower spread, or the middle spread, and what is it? -0.037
